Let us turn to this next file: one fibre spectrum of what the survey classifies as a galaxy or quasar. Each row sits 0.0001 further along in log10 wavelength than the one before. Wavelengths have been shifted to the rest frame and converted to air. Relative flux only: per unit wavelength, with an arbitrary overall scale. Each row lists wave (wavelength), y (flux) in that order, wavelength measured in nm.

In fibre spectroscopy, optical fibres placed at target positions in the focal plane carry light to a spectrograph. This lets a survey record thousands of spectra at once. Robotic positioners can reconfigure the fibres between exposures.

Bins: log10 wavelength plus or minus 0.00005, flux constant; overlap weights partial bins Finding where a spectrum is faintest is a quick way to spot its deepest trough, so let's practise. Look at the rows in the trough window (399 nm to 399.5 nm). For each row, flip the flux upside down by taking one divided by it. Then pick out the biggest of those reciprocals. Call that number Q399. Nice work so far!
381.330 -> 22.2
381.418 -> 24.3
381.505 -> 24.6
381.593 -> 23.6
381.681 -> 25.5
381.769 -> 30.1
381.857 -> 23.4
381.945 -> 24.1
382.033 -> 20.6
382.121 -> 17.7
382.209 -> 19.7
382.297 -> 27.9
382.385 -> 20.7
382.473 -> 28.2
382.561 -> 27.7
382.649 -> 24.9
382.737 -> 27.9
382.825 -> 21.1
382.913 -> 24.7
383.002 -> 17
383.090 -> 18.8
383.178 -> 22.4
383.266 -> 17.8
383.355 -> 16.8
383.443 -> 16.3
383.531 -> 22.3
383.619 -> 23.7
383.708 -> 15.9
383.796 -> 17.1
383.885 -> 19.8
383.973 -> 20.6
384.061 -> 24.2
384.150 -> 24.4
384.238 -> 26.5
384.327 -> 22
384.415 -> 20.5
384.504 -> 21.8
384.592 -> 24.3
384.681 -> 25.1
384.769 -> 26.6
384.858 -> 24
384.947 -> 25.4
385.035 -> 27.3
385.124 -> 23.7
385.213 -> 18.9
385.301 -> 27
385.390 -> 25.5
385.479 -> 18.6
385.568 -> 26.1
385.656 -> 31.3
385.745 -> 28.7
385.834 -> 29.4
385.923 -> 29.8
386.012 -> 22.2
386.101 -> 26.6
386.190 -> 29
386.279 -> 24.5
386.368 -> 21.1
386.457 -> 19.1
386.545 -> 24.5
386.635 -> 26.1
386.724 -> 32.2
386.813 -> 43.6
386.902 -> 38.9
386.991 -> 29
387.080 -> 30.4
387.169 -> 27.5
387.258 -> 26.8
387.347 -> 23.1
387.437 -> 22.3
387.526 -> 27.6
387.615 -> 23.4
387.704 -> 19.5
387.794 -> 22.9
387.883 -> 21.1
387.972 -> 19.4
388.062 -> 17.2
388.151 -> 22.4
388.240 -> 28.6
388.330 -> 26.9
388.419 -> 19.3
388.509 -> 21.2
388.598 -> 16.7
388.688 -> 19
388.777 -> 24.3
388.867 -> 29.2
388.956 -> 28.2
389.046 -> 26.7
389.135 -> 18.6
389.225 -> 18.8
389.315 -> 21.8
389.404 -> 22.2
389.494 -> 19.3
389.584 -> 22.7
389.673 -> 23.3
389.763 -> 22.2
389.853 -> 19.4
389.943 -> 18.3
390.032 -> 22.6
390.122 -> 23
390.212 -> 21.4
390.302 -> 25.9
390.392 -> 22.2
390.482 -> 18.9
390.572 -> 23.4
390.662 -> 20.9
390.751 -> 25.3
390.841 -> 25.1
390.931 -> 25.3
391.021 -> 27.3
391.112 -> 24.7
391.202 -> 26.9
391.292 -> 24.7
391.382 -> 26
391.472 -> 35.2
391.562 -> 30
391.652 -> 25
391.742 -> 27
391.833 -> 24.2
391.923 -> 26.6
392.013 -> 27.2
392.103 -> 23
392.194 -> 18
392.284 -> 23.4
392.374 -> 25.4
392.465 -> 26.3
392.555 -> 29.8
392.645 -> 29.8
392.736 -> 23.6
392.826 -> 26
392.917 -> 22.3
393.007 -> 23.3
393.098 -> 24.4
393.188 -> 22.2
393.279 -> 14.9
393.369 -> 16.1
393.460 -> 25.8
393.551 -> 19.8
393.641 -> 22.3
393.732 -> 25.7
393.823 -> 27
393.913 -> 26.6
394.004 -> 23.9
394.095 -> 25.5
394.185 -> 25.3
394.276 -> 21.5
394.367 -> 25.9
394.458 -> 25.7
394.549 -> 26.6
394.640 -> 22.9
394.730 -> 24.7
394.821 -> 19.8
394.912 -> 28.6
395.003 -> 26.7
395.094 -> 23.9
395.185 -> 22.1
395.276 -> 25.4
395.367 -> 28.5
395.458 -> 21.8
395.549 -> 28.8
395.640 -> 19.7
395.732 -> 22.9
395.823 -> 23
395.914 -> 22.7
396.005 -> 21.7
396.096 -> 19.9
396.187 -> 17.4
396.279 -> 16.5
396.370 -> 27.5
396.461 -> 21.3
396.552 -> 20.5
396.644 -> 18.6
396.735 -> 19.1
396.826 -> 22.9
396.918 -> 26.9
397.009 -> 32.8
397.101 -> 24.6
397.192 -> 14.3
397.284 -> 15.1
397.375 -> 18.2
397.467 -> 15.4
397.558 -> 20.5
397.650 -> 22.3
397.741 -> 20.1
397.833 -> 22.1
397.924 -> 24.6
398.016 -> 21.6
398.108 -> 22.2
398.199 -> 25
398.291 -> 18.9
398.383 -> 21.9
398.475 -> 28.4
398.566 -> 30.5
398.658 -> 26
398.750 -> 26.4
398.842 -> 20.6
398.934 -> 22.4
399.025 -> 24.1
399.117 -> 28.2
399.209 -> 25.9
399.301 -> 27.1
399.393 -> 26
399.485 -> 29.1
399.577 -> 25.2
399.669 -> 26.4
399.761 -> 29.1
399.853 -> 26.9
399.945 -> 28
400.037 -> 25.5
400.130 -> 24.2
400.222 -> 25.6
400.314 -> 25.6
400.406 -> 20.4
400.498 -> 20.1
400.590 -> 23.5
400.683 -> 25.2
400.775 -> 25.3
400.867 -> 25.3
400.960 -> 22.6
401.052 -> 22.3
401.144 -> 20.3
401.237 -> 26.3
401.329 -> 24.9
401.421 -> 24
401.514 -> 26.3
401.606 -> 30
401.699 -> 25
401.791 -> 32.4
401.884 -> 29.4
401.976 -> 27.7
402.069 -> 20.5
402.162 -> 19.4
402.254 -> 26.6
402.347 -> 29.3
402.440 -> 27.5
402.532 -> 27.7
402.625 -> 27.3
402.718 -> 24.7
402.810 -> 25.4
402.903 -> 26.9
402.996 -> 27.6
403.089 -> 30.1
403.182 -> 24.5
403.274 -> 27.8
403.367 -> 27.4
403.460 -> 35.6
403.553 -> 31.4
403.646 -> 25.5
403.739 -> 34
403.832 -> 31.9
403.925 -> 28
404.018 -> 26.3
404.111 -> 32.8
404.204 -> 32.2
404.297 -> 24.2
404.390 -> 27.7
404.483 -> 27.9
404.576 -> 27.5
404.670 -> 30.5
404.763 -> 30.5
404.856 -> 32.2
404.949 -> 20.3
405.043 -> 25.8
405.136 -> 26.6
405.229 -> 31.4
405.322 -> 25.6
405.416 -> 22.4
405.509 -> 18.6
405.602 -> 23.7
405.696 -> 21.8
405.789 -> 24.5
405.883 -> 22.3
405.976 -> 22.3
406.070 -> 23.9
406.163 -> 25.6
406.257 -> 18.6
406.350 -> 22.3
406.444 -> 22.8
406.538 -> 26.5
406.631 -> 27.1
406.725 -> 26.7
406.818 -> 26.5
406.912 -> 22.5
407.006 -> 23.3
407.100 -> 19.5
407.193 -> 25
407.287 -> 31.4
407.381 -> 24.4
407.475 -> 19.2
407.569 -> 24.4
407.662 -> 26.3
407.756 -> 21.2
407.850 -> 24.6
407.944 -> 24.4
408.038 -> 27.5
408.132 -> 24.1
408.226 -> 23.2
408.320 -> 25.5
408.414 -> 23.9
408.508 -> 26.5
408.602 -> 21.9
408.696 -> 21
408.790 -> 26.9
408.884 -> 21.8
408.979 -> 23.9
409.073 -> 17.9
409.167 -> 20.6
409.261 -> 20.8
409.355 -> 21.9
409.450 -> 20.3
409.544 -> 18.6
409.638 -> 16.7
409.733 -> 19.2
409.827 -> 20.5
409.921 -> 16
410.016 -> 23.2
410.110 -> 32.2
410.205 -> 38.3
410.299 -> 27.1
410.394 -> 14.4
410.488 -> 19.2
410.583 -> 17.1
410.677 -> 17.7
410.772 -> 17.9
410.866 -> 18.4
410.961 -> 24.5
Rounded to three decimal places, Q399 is 0.041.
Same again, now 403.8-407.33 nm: 0.054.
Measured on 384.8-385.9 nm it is 0.054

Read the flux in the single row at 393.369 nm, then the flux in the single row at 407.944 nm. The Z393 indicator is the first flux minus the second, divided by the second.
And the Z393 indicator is -0.34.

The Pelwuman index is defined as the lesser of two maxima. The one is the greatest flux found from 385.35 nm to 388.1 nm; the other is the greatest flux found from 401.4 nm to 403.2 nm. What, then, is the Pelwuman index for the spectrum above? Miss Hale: 32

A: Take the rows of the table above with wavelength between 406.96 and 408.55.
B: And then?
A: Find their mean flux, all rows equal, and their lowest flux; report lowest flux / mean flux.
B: 0.79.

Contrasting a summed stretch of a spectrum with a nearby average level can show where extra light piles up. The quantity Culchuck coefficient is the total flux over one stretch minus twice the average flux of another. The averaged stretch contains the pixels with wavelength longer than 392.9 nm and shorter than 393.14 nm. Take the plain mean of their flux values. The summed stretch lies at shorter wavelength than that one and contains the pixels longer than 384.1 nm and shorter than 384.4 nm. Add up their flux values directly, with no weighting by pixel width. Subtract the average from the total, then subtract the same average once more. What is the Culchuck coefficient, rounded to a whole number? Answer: 26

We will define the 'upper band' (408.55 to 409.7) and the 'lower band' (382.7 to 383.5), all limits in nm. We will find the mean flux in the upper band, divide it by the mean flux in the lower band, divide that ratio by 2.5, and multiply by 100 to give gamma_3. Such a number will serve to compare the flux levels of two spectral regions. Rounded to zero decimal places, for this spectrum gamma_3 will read 41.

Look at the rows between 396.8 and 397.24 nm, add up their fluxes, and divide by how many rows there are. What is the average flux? 24.3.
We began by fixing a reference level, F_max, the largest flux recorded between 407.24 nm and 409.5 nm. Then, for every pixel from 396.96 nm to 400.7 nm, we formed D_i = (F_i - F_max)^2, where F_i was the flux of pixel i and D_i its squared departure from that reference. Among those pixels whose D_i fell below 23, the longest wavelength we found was 399.945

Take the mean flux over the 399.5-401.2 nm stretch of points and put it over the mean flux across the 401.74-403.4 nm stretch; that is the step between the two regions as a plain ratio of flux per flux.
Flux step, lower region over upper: 0.92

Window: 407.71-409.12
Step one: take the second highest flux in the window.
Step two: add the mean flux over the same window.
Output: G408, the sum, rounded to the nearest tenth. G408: 50.5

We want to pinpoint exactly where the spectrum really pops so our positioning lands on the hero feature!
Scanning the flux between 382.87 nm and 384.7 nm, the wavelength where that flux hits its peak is 384.238 nm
